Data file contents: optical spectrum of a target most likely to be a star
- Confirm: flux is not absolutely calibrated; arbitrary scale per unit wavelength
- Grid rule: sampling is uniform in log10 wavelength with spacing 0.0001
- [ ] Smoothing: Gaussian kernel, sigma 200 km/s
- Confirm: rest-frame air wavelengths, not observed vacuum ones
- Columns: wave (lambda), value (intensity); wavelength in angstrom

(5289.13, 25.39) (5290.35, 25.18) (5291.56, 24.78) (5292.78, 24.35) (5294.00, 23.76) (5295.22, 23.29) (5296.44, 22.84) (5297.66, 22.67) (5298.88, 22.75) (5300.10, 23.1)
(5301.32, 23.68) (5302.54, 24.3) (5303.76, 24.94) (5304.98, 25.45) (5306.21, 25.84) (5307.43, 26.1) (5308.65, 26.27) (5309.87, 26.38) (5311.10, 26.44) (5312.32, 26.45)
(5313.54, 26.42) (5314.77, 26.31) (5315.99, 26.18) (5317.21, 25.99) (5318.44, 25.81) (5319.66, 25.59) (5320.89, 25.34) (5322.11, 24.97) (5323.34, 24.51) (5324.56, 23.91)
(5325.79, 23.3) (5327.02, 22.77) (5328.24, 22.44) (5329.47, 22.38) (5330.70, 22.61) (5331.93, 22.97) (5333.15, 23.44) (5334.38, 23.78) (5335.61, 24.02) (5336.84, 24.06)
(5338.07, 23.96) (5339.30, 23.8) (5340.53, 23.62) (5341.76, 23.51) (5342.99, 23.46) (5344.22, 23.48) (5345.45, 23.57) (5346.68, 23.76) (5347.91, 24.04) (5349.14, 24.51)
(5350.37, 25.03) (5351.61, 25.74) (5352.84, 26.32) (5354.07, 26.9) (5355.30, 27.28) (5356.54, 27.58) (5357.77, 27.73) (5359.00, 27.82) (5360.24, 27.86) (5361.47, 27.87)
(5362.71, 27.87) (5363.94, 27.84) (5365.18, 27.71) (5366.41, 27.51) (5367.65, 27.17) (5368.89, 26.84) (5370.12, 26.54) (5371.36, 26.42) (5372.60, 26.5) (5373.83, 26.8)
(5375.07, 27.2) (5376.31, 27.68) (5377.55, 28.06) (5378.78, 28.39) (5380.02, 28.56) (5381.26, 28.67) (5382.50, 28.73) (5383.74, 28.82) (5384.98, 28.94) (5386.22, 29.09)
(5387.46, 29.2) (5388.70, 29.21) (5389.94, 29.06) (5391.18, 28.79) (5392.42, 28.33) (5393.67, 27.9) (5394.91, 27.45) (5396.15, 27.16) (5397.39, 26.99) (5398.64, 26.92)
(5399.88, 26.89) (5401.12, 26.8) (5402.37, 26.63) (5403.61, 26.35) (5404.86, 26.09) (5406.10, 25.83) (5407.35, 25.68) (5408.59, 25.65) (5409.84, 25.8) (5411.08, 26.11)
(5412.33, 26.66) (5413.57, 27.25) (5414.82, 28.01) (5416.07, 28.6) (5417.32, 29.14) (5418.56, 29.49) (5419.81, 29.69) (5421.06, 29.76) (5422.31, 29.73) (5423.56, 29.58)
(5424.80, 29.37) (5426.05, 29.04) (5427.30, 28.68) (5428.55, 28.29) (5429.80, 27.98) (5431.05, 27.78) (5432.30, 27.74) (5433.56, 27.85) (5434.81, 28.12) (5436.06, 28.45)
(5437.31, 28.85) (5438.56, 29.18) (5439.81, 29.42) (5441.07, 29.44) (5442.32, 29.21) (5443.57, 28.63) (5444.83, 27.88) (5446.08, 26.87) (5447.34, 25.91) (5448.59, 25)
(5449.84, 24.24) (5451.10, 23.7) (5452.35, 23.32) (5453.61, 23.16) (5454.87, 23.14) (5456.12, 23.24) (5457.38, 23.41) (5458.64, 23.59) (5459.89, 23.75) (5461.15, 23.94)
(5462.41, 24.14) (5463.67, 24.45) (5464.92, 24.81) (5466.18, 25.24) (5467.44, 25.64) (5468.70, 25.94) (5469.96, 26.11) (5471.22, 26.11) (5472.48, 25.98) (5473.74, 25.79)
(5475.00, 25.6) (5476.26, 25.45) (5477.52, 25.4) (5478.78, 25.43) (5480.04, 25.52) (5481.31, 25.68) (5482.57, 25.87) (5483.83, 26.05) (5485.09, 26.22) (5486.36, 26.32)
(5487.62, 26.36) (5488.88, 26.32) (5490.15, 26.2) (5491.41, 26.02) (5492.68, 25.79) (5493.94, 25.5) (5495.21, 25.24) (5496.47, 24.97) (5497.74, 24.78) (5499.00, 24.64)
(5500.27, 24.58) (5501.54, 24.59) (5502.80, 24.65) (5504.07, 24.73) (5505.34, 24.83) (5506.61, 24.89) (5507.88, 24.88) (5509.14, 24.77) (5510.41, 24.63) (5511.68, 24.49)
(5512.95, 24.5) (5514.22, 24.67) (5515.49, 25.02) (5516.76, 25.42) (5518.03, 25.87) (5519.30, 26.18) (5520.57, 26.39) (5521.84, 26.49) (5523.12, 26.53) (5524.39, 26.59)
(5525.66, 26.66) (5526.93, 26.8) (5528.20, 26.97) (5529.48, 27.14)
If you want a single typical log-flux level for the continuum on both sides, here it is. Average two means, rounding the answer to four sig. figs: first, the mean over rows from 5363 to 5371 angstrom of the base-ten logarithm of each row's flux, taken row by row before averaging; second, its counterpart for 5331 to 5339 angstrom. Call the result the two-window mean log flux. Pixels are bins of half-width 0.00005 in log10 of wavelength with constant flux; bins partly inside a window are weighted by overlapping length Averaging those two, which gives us 1.405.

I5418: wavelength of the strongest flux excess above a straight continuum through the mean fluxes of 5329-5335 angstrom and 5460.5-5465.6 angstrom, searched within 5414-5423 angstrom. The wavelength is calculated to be 5421.06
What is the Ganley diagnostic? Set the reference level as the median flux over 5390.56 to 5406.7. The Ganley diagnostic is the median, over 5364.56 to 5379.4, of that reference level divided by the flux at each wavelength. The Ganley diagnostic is 0.99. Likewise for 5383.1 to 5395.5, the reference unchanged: 0.93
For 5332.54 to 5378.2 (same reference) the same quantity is 1.02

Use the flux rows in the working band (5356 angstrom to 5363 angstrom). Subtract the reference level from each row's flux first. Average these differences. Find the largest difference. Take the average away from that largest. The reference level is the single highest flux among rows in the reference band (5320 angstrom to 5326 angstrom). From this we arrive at 0.08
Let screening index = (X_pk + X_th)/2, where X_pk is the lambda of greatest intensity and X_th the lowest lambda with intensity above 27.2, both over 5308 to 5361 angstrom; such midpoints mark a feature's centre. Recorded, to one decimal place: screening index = 5357.8 angstrom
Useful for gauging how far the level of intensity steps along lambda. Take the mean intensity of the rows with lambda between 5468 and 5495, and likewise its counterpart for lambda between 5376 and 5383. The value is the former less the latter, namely -2.5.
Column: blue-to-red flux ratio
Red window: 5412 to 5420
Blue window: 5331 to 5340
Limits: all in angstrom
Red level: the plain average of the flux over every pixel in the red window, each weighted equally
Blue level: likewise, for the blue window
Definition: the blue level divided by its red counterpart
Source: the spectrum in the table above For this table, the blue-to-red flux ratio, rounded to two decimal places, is 0.83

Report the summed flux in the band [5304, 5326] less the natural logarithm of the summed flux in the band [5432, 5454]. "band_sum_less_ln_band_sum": 455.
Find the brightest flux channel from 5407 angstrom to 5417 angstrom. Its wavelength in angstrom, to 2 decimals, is 5416.07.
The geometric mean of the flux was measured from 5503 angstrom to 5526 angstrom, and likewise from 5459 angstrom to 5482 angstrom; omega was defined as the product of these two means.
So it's 642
